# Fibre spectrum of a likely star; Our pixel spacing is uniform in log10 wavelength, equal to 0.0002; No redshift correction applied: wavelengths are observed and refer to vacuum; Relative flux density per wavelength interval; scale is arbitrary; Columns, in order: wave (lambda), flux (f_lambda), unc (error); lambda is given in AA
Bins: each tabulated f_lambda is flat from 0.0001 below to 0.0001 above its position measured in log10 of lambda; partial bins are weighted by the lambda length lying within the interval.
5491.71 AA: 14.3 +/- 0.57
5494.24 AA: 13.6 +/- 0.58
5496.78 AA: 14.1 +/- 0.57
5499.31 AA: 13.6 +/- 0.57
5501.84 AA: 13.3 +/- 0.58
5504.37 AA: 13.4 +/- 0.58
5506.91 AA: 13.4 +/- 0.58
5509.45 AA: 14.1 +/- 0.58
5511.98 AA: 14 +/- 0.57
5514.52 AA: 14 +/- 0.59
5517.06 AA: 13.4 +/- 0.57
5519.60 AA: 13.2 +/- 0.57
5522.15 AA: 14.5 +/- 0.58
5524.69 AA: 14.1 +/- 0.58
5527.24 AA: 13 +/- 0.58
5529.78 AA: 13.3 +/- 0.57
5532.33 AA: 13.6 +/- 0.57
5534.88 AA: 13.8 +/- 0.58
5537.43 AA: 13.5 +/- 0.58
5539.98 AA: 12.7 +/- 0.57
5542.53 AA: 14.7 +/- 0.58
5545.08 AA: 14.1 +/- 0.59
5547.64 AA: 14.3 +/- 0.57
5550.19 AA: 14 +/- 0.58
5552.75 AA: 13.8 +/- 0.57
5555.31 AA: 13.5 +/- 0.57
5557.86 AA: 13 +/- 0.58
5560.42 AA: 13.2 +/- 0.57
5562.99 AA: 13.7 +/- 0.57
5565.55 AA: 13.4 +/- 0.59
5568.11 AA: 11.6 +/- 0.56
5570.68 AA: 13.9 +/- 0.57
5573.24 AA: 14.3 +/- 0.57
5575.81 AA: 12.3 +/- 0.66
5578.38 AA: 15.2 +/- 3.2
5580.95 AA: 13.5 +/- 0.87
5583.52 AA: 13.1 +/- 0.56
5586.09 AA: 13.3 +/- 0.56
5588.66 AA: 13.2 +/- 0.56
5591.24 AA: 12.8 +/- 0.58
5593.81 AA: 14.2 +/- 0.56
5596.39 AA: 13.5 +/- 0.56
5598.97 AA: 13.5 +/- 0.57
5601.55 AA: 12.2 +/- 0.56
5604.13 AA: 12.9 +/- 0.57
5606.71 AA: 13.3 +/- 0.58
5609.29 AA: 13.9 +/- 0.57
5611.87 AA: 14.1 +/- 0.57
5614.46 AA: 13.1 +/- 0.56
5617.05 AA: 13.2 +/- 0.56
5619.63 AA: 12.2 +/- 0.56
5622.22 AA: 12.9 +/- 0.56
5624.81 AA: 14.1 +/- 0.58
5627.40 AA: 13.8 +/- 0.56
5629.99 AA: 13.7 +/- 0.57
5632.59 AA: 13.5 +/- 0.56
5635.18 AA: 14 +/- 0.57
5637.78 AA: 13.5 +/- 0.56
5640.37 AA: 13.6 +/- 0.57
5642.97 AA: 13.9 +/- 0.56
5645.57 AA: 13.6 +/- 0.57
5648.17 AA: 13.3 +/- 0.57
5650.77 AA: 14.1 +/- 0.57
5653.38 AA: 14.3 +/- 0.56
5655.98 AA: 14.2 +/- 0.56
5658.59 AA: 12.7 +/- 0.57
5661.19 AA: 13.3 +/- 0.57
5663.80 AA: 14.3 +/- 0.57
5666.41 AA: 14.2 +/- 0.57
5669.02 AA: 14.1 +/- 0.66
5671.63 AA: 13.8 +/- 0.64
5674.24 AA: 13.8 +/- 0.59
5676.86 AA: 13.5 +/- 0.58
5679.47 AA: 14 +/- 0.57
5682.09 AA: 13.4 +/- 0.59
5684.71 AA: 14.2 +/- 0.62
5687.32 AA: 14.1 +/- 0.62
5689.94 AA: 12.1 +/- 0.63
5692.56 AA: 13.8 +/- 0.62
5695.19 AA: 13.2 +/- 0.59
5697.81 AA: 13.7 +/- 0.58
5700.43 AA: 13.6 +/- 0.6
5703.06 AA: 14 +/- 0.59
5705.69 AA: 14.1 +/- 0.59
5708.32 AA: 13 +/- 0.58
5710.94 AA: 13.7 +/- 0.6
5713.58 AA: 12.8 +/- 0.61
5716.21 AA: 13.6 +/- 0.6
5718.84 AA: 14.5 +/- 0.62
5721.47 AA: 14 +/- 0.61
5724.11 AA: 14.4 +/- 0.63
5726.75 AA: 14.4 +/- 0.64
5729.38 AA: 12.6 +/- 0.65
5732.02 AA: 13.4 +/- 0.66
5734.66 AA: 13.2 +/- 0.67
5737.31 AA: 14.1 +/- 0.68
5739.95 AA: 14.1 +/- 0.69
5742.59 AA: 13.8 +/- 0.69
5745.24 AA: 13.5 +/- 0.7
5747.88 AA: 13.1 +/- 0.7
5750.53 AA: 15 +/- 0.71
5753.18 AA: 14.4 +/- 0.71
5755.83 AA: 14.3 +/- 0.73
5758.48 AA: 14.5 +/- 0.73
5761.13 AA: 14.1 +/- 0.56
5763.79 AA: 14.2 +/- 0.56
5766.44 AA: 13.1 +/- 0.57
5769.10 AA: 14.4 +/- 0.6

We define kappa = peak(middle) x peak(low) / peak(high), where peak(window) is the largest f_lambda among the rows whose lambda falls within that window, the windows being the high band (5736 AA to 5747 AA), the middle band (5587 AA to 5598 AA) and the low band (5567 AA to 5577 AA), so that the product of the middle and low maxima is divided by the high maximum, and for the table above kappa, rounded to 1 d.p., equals 14.4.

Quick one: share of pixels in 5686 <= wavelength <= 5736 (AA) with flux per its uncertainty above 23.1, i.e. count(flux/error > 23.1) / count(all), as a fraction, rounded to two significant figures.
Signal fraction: 0.21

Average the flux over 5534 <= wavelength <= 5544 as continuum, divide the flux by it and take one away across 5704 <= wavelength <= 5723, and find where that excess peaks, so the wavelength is 5718.84 AA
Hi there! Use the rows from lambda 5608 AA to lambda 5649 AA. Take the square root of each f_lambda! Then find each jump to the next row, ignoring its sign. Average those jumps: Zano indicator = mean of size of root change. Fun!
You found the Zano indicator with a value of 0.062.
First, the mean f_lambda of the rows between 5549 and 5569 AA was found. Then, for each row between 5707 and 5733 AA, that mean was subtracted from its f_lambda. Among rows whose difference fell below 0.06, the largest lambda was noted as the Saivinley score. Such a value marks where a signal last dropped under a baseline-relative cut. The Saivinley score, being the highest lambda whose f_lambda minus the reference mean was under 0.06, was 5729.38 AA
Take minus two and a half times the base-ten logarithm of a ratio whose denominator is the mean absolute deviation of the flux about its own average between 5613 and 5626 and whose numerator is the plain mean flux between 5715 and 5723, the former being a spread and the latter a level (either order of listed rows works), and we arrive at -3.8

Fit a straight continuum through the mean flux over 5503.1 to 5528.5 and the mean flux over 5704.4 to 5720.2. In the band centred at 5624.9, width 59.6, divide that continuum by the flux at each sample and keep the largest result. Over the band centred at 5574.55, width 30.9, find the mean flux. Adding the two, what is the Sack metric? 14.5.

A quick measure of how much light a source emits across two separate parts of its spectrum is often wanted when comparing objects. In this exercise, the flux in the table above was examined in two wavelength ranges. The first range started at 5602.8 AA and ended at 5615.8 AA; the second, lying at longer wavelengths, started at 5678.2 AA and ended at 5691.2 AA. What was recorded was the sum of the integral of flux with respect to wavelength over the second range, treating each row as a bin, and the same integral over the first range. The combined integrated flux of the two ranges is 351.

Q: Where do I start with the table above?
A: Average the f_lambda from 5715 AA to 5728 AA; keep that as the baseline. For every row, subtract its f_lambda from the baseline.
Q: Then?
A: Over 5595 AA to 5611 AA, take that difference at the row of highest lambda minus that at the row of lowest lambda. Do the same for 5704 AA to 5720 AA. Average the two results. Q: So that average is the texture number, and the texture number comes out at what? -0.40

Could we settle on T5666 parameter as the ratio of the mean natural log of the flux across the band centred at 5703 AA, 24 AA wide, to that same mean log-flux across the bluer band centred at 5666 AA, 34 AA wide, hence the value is 0.992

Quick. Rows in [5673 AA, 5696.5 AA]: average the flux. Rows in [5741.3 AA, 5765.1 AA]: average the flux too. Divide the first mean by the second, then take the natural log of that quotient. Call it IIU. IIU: -0.039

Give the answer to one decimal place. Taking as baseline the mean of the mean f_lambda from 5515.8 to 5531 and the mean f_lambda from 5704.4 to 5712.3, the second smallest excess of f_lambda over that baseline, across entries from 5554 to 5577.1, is -1.3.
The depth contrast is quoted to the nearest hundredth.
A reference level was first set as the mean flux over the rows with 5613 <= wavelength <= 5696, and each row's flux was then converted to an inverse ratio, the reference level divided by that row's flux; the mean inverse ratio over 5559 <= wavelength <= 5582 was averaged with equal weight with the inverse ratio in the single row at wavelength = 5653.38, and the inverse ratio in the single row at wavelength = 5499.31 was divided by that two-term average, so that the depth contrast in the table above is 1.02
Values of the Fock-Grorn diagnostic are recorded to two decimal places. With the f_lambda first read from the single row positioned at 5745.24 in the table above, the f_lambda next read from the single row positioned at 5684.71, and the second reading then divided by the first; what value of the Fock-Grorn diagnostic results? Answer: 1.05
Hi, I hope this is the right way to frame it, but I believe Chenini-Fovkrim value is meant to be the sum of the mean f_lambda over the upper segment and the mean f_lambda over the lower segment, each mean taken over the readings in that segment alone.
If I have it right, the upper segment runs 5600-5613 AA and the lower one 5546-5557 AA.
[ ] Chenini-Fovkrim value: 27.2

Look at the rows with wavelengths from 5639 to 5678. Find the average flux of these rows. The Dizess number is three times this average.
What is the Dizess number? 41.3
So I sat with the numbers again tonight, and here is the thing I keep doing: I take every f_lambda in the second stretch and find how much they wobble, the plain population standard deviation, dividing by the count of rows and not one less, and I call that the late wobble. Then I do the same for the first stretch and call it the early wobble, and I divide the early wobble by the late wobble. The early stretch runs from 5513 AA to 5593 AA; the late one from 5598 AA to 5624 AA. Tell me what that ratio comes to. 1.18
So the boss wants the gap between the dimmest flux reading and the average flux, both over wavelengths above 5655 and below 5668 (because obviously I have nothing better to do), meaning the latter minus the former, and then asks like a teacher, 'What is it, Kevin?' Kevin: 1.0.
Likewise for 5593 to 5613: 1.2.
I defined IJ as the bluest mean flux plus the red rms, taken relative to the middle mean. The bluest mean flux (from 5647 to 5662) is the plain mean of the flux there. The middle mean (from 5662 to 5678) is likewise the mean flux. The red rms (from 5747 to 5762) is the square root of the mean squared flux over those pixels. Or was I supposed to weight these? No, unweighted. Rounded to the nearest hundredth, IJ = 2.00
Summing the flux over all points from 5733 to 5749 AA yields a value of 82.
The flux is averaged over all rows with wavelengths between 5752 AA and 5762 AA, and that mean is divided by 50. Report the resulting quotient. 0.287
